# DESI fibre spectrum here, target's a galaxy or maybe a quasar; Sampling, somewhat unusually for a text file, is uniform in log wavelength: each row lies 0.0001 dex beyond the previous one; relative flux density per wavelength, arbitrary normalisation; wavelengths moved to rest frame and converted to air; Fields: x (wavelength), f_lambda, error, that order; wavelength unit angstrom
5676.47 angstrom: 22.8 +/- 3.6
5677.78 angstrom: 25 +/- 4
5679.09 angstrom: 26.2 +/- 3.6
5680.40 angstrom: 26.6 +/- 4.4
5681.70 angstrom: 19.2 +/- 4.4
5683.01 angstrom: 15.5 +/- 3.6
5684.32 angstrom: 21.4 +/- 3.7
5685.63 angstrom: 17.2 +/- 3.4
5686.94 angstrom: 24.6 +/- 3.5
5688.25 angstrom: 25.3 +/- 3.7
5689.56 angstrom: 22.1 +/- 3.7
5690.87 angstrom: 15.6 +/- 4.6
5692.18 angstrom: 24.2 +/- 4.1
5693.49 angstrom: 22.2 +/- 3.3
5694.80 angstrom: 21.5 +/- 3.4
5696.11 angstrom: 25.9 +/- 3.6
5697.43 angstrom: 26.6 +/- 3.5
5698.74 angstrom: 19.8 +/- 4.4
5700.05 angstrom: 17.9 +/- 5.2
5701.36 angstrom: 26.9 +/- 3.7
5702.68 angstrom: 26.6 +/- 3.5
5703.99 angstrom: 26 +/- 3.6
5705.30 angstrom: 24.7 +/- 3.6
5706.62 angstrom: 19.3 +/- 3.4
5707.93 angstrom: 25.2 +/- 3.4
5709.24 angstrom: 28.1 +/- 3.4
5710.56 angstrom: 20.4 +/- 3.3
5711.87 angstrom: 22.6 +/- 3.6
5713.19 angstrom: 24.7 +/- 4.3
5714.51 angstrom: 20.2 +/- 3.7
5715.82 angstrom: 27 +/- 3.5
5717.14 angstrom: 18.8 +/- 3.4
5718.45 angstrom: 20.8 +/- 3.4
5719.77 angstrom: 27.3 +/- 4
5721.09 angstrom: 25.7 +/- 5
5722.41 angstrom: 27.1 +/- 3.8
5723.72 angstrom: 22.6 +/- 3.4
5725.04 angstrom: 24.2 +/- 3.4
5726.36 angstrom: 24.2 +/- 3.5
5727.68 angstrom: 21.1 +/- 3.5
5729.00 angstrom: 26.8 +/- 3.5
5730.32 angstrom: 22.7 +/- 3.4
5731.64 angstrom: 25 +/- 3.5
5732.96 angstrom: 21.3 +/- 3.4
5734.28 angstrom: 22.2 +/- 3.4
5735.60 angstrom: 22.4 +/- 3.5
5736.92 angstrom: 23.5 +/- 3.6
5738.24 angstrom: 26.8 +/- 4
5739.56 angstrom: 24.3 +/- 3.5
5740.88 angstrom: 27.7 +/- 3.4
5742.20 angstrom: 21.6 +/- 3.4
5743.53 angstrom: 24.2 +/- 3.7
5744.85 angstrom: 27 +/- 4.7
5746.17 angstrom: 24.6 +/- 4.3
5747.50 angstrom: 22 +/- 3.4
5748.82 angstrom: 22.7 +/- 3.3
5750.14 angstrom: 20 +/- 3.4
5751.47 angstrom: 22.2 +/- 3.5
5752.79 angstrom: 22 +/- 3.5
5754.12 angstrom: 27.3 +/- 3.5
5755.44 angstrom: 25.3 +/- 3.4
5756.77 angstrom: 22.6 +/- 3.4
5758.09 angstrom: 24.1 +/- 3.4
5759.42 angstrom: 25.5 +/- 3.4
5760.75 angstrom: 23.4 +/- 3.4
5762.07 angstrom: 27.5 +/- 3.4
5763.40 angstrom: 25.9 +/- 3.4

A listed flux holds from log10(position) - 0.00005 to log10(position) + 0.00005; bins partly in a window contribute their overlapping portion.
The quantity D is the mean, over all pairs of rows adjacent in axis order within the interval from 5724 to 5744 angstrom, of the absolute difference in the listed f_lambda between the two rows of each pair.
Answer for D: 2.8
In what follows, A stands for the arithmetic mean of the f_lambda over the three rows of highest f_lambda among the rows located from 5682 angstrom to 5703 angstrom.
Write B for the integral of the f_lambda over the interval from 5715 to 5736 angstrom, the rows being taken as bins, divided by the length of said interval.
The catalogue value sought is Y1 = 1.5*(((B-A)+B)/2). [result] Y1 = 15.5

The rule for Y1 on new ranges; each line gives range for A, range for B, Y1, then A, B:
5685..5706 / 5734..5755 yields 15.7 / 26.7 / 23.8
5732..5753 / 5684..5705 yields 13.8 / 27.2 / 22.8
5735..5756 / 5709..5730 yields 15.1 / 27.3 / 23.7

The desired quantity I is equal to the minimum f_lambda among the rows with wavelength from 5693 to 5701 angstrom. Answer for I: 17.9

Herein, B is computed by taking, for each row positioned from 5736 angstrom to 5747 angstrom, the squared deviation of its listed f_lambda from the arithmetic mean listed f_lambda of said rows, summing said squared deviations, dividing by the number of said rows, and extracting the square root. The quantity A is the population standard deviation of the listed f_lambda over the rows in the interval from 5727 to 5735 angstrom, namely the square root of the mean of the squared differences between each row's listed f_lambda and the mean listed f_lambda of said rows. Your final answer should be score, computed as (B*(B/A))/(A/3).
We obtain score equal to 3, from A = 2.06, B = 1.9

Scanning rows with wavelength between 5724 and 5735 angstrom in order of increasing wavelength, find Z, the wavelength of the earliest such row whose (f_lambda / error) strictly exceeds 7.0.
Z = 5725.04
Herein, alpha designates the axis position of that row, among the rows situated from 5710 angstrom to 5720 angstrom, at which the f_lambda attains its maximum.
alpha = 5719.77 angstrom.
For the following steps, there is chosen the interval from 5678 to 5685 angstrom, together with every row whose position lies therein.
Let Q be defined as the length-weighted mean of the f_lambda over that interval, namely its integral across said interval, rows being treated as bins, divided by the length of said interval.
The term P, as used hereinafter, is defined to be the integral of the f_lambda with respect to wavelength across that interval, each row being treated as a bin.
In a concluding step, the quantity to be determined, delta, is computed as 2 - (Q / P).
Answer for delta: 1.86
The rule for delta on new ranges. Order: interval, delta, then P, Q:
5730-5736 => 1.83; 136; 22.7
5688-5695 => 1.86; 152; 21.6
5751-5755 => 1.75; 96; 24.0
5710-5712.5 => 1.60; 54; 21.6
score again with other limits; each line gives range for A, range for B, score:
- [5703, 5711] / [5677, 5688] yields 5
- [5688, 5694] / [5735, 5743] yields 1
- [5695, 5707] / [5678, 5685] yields 5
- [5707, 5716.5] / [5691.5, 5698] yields 1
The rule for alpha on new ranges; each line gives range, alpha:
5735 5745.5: 5740.88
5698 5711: 5709.24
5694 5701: 5697.43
